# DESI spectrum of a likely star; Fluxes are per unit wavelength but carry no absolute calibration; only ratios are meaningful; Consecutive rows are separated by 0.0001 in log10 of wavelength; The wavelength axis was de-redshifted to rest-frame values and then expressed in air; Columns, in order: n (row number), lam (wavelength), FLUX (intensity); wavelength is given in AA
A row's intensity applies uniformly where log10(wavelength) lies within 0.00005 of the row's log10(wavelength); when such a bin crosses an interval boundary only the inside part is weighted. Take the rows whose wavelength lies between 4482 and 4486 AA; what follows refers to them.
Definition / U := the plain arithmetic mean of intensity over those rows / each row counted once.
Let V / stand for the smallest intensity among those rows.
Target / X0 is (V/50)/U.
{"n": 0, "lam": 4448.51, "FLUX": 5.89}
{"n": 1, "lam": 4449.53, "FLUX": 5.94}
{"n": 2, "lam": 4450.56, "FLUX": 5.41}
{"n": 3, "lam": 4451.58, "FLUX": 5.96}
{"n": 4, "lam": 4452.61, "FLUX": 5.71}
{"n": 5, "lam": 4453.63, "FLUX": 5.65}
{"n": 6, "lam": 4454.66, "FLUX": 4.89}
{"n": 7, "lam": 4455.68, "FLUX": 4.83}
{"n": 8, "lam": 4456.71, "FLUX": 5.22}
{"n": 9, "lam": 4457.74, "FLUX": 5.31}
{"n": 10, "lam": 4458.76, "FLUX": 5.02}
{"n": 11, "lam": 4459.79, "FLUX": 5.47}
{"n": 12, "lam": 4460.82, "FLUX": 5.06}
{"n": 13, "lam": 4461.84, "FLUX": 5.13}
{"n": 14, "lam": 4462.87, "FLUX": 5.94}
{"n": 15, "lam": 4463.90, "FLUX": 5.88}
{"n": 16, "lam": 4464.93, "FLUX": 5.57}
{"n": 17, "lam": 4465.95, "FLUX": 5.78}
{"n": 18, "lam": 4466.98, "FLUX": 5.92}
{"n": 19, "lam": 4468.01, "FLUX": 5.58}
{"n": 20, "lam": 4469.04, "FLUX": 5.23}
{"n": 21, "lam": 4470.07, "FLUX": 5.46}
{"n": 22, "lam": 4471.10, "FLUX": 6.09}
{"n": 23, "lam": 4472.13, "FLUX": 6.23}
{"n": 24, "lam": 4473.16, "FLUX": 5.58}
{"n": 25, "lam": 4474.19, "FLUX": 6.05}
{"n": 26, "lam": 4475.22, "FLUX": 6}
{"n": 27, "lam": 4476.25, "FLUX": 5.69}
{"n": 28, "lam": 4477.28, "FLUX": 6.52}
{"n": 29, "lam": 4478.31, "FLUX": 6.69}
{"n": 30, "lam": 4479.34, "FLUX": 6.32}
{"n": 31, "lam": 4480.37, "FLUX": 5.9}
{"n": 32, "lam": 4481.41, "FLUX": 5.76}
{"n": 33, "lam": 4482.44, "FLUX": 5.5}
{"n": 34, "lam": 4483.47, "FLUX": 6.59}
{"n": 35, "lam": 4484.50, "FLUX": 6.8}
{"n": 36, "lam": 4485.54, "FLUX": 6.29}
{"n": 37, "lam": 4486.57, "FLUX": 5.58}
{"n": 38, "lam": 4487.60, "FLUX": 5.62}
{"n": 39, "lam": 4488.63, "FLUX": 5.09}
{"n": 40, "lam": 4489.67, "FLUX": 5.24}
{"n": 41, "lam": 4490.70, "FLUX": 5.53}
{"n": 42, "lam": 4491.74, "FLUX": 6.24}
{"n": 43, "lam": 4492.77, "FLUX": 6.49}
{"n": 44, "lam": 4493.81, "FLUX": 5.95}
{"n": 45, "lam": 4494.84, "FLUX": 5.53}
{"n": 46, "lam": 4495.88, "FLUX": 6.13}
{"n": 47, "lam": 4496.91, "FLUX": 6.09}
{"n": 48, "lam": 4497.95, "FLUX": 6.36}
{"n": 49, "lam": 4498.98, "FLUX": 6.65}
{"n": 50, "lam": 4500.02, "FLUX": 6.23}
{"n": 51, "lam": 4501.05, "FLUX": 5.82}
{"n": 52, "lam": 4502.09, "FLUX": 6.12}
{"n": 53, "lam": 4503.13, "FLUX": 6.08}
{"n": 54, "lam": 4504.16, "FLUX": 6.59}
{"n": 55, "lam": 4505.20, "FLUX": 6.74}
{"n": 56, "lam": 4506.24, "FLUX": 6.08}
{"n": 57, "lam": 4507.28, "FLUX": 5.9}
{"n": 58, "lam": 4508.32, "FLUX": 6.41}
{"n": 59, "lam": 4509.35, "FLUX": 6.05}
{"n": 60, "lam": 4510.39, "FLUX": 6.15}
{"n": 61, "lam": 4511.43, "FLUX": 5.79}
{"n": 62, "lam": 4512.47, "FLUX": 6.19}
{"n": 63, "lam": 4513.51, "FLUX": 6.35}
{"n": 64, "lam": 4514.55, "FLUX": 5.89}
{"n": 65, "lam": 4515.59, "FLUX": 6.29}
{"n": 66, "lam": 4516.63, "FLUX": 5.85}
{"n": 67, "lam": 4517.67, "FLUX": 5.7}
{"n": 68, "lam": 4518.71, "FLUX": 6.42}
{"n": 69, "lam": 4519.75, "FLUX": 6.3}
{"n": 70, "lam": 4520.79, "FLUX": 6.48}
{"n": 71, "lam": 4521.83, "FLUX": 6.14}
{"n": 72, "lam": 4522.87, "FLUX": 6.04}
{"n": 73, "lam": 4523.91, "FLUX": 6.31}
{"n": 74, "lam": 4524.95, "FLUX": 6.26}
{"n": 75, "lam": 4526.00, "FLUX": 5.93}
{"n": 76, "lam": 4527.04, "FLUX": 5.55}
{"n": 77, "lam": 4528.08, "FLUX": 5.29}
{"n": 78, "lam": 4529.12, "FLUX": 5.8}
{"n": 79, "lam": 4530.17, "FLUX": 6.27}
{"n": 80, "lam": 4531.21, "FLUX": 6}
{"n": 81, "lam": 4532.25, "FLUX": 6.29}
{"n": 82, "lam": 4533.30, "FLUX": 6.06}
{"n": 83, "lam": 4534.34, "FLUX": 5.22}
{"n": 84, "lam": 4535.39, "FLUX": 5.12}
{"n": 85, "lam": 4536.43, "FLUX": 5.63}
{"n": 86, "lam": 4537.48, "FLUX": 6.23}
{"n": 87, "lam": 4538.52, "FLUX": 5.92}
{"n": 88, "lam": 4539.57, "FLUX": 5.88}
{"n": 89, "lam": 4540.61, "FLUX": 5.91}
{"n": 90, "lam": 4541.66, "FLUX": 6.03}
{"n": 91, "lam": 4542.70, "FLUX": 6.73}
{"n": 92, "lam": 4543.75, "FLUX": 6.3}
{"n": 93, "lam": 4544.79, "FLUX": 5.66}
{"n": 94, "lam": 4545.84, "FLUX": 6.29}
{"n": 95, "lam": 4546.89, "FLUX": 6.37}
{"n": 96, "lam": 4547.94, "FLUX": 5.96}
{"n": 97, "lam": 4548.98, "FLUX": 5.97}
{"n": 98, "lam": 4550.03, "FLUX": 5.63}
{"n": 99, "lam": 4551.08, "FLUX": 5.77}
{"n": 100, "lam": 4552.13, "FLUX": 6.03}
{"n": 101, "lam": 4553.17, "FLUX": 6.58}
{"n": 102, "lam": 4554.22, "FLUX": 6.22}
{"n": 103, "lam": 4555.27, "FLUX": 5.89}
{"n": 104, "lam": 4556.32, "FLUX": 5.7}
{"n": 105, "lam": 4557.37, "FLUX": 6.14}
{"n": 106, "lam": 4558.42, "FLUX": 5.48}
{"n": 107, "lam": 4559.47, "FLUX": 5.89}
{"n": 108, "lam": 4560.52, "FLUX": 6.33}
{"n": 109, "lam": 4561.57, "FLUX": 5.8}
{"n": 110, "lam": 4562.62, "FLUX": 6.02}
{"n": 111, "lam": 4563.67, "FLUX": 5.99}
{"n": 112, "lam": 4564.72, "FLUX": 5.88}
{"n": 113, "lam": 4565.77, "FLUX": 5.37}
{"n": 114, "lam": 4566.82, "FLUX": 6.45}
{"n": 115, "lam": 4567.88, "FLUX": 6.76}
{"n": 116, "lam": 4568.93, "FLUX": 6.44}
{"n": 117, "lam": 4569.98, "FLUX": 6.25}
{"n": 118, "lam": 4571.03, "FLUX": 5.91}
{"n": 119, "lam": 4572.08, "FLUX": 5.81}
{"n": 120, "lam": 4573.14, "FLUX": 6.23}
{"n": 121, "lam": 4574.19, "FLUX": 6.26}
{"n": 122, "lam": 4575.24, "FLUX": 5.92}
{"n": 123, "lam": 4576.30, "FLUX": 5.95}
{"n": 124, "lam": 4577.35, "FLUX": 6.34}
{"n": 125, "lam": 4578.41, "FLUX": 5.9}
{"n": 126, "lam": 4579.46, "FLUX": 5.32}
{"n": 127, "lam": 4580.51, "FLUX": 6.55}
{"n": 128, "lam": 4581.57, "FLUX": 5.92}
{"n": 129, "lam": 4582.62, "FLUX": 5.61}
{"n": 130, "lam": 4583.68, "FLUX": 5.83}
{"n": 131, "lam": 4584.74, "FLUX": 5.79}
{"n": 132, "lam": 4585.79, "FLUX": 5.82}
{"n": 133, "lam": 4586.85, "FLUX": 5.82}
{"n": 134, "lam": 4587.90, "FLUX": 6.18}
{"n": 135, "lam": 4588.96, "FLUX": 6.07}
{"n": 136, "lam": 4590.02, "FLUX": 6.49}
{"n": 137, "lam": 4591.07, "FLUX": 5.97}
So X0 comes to 0.0175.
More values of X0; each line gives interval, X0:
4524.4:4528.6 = 0.0184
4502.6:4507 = 0.0191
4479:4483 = 0.0187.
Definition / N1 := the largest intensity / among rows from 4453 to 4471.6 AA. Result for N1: 6.09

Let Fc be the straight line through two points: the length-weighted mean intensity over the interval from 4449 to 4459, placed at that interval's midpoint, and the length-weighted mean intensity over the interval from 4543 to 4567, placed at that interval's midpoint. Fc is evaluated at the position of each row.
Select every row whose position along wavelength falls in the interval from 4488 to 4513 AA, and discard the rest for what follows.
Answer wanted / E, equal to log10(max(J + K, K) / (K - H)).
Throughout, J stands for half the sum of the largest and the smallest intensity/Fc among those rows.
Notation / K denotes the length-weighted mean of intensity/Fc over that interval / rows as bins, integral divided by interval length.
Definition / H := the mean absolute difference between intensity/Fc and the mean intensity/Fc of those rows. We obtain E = 0.318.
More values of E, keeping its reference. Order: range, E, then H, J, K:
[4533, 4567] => 0.323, 0.046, 1.00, 1.00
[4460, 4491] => 0.333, 0.070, 1.06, 1.05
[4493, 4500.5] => 0.315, 0.040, 1.08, 1.09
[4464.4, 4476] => 0.319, 0.047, 1.04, 1.05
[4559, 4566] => 0.312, 0.031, 0.97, 0.98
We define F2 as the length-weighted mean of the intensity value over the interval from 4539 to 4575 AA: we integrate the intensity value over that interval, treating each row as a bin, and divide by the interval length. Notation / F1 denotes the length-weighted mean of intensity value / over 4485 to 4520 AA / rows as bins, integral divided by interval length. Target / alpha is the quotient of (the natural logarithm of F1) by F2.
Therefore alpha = 0.297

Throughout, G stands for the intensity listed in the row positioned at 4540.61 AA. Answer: 5.91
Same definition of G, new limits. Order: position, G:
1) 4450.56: 5.41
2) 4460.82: 5.06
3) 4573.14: 6.23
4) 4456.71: 5.22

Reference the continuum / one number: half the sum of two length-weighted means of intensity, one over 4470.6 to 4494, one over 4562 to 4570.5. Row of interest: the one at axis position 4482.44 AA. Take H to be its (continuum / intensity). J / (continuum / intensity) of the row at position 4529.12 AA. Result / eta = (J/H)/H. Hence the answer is 0.86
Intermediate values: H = 1.10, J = 1.05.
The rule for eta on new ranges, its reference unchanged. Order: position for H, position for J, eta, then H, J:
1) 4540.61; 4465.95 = 1.00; 1.03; 1.05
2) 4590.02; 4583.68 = 1.19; 0.93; 1.04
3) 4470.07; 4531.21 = 0.82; 1.11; 1.01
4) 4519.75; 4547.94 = 1.10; 0.96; 1.02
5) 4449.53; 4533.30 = 0.96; 1.02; 1.00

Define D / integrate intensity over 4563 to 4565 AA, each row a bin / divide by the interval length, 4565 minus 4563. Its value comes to 6.0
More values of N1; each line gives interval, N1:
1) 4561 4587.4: 6.76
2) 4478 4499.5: 6.8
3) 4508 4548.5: 6.73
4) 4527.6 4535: 6.29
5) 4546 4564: 6.58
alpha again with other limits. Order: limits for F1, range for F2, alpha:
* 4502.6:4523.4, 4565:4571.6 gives 0.294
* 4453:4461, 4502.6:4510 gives 0.263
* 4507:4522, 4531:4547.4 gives 0.303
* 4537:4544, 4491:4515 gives 0.295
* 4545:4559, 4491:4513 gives 0.290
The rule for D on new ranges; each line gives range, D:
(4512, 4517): 6.1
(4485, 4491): 5.6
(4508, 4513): 6.1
